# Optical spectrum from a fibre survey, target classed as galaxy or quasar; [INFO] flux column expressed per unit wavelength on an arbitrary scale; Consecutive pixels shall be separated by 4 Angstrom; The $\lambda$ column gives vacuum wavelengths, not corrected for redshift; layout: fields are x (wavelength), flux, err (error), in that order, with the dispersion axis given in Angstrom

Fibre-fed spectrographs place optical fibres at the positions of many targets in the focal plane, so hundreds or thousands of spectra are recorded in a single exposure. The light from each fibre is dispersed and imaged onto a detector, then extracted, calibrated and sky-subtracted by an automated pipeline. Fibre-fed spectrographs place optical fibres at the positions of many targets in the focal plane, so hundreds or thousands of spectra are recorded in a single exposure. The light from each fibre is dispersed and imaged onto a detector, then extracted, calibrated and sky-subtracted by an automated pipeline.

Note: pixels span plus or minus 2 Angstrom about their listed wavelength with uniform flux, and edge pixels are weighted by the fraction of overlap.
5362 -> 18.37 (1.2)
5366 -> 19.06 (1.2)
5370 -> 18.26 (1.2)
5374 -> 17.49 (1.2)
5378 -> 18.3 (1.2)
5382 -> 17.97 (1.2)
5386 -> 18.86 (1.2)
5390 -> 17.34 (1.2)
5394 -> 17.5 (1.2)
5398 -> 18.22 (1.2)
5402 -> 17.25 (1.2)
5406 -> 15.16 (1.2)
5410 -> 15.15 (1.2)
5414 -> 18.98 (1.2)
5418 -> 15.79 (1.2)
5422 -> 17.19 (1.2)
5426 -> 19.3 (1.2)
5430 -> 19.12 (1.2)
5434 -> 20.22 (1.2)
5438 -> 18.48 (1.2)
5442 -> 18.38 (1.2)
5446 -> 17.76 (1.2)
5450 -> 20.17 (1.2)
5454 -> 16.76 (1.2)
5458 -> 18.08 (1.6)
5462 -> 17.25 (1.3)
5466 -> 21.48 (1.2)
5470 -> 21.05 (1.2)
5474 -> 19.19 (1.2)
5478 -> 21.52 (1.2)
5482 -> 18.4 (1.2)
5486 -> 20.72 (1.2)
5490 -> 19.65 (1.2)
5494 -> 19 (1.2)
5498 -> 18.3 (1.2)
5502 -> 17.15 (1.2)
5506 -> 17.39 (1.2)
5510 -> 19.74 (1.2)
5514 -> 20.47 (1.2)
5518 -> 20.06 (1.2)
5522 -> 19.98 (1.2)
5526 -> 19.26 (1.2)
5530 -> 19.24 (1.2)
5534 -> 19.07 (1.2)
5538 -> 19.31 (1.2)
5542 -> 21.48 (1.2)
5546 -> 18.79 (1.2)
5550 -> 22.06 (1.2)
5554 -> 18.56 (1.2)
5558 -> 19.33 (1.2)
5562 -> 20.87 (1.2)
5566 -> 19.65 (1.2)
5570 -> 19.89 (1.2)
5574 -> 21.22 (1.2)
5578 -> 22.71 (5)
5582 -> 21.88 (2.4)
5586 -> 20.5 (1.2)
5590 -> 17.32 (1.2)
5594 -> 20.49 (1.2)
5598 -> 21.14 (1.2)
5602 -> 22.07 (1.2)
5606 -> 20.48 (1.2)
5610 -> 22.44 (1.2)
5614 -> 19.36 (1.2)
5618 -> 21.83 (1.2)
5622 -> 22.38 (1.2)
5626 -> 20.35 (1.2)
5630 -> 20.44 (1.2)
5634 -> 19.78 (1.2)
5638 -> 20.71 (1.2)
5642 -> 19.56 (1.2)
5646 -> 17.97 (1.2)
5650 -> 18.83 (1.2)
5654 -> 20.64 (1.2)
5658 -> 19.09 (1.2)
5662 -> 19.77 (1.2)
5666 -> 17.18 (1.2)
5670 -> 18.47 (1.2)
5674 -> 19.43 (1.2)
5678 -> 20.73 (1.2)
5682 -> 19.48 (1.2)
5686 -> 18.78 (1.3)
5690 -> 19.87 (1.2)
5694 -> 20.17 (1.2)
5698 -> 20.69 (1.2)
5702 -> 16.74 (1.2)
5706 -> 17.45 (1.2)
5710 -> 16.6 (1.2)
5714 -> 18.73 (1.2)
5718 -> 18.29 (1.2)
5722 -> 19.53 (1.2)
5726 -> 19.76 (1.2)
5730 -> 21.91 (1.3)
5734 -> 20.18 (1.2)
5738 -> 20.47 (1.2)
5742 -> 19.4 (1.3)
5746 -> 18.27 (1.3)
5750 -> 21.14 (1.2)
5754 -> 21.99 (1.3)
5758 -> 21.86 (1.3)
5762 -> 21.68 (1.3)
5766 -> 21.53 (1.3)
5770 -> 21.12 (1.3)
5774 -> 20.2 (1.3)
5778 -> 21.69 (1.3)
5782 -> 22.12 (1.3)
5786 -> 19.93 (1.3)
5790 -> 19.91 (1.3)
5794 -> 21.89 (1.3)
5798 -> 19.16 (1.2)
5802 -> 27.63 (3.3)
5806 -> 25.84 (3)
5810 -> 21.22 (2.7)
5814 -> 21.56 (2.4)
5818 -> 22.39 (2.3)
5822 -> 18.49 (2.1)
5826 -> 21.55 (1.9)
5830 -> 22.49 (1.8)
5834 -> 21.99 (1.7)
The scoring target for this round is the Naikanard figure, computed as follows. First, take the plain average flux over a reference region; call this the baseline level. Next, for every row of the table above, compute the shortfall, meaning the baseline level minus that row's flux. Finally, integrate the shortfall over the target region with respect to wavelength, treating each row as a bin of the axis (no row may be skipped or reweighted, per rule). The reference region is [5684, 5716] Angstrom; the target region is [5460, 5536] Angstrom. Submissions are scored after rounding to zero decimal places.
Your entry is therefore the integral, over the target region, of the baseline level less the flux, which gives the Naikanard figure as -60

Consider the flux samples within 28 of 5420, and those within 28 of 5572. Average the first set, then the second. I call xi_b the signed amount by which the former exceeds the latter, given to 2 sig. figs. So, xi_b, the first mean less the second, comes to -2.6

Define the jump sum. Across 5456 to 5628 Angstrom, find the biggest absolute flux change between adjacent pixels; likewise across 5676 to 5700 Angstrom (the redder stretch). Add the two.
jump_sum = 5.5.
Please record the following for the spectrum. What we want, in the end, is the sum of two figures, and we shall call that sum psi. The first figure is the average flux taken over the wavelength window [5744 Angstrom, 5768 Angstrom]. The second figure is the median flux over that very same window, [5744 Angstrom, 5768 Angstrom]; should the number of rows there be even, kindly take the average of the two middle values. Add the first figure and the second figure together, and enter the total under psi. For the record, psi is 42.7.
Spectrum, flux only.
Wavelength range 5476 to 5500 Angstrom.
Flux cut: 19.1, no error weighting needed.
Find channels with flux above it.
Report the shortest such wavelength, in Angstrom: 5478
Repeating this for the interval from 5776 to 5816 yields 5778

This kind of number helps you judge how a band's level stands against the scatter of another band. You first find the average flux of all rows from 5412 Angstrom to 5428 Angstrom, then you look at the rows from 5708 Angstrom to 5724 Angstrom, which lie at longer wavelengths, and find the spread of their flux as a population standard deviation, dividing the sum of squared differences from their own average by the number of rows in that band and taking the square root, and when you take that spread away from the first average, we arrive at 16.7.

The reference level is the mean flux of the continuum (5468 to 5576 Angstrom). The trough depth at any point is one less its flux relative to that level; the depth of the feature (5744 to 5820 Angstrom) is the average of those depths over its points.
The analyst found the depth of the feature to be -0.10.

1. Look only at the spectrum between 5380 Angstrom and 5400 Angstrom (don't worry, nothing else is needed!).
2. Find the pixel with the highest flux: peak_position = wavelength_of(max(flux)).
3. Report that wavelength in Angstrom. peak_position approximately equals 5386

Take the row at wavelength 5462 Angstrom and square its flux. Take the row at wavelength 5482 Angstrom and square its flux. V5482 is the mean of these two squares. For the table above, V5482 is 318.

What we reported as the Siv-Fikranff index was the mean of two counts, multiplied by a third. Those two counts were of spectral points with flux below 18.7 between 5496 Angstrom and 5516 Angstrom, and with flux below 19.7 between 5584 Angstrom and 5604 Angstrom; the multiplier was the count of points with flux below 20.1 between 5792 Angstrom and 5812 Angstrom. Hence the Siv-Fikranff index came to 2.0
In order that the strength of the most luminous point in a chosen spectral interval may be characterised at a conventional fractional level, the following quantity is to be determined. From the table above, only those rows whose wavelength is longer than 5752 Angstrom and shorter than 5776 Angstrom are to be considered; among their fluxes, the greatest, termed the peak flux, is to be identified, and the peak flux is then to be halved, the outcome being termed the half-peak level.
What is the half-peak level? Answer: 11.0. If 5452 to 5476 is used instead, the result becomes 10.7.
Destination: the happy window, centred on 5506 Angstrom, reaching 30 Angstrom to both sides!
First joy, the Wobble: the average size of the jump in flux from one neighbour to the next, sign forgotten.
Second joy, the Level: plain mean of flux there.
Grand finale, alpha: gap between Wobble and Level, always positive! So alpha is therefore 18.3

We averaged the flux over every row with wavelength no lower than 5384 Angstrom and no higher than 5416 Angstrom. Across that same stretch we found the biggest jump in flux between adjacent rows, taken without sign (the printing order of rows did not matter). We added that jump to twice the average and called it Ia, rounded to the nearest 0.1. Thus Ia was 38.4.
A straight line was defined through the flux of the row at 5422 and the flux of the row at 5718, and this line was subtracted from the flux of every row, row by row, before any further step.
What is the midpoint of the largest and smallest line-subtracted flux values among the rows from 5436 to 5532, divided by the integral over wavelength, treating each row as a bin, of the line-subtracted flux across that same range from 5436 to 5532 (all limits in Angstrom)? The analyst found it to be 0.0108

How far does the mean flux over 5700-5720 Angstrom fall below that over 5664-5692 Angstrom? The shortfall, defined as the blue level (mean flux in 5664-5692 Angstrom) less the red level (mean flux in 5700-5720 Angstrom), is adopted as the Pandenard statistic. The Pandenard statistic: 1.57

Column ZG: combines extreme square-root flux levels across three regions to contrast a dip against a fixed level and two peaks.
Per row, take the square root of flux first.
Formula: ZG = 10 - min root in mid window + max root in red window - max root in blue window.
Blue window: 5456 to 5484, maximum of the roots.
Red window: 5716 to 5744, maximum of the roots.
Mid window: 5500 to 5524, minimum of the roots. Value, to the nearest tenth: 5.9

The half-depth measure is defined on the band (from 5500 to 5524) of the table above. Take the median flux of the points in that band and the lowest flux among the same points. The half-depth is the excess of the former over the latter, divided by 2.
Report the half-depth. 1.4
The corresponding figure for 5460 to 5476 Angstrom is 1.4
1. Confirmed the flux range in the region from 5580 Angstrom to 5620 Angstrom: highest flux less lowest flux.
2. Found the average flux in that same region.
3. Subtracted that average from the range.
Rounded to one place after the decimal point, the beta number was -15.6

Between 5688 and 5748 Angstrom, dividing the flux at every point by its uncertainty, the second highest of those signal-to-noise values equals 17.1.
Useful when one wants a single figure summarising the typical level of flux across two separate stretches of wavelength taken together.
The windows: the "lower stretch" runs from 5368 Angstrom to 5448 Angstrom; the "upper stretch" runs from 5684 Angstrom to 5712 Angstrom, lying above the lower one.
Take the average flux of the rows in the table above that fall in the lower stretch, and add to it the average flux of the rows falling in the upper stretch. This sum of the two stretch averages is 36.5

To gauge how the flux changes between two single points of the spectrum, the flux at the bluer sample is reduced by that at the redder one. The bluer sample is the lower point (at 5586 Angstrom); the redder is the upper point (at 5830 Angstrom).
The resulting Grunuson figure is -2.0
